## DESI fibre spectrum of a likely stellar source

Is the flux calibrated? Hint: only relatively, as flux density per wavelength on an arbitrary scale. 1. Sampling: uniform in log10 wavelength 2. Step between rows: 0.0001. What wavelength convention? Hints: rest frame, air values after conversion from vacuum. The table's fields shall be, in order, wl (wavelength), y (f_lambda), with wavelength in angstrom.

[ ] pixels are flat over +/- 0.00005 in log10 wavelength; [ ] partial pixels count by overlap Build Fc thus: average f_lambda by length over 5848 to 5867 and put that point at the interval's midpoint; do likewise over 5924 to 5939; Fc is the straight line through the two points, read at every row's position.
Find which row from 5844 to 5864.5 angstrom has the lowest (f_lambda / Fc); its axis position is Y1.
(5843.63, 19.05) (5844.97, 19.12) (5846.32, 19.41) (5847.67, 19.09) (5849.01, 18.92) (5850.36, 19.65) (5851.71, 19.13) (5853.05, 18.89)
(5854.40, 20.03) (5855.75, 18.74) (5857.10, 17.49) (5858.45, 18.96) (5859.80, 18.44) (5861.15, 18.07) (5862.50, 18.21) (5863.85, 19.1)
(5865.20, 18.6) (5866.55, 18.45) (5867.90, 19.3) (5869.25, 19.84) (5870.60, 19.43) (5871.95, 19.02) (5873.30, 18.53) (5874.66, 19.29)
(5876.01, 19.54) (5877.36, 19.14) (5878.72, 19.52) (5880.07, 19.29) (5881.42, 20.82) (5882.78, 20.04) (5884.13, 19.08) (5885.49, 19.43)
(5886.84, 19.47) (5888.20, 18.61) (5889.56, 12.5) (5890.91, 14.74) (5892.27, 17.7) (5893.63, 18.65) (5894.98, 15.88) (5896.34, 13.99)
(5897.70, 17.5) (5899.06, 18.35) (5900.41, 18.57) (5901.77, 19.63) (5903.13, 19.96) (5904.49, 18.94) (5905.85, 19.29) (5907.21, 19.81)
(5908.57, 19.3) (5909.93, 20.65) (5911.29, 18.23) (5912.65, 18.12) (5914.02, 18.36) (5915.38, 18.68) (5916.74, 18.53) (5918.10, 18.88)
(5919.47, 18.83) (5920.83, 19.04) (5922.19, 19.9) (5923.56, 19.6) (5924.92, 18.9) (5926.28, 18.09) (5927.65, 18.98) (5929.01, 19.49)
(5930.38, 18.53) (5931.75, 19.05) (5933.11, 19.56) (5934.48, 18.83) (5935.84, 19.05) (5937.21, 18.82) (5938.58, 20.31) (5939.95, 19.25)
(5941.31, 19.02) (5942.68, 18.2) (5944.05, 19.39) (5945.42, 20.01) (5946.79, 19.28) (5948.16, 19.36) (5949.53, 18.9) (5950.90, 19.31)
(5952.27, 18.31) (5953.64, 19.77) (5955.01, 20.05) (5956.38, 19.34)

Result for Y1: 5857.10 angstrom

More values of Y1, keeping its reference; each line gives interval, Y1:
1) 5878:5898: 5889.56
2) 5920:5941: 5926.28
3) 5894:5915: 5896.34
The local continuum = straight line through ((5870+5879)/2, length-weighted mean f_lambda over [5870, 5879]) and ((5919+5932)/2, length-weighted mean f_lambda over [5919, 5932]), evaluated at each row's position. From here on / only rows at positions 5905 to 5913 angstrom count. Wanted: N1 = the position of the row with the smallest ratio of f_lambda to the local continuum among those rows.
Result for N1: 5912.65 angstrom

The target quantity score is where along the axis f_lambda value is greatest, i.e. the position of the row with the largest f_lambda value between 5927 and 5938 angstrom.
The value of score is 5933.11 angstrom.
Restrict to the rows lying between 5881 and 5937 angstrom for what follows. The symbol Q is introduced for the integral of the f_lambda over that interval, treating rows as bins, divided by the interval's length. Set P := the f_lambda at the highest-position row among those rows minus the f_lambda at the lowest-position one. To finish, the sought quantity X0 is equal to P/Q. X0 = -0.10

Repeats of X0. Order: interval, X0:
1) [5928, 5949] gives -0.01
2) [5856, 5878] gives 0.09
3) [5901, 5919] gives -0.04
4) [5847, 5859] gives -0.01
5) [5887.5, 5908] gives 0.07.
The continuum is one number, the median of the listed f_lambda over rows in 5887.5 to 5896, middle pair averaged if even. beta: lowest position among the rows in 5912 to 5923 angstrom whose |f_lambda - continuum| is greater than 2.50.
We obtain 5922.19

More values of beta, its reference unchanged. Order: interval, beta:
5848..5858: 5850.36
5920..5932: 5922.19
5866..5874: 5867.90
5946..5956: 5948.16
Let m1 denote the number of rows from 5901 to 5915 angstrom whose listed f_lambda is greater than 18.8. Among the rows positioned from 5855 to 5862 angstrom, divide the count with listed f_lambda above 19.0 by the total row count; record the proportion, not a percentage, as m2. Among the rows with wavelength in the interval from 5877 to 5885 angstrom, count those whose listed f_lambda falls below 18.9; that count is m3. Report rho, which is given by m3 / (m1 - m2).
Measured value 0.0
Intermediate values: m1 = 7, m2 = 0.0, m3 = 0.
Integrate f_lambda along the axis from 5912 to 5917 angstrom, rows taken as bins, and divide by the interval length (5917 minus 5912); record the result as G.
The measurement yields 18.4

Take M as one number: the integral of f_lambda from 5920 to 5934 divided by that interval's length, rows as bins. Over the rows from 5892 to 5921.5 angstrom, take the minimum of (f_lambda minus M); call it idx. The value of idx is -5.1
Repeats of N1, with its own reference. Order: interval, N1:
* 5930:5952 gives 5942.68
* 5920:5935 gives 5926.28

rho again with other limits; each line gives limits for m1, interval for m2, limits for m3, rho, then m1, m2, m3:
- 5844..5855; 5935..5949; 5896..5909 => 0.6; 8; 0.8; 4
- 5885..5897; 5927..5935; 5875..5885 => 0.0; 2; 0.5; 0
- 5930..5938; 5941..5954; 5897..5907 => 0.7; 5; 0.7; 3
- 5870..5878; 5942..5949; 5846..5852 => 0.0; 5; 0.8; 0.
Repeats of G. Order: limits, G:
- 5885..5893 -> 17.0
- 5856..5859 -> 18.3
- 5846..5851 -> 19.3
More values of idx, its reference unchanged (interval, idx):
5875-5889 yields -0.5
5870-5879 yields -0.6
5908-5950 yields -1.0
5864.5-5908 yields -6.6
